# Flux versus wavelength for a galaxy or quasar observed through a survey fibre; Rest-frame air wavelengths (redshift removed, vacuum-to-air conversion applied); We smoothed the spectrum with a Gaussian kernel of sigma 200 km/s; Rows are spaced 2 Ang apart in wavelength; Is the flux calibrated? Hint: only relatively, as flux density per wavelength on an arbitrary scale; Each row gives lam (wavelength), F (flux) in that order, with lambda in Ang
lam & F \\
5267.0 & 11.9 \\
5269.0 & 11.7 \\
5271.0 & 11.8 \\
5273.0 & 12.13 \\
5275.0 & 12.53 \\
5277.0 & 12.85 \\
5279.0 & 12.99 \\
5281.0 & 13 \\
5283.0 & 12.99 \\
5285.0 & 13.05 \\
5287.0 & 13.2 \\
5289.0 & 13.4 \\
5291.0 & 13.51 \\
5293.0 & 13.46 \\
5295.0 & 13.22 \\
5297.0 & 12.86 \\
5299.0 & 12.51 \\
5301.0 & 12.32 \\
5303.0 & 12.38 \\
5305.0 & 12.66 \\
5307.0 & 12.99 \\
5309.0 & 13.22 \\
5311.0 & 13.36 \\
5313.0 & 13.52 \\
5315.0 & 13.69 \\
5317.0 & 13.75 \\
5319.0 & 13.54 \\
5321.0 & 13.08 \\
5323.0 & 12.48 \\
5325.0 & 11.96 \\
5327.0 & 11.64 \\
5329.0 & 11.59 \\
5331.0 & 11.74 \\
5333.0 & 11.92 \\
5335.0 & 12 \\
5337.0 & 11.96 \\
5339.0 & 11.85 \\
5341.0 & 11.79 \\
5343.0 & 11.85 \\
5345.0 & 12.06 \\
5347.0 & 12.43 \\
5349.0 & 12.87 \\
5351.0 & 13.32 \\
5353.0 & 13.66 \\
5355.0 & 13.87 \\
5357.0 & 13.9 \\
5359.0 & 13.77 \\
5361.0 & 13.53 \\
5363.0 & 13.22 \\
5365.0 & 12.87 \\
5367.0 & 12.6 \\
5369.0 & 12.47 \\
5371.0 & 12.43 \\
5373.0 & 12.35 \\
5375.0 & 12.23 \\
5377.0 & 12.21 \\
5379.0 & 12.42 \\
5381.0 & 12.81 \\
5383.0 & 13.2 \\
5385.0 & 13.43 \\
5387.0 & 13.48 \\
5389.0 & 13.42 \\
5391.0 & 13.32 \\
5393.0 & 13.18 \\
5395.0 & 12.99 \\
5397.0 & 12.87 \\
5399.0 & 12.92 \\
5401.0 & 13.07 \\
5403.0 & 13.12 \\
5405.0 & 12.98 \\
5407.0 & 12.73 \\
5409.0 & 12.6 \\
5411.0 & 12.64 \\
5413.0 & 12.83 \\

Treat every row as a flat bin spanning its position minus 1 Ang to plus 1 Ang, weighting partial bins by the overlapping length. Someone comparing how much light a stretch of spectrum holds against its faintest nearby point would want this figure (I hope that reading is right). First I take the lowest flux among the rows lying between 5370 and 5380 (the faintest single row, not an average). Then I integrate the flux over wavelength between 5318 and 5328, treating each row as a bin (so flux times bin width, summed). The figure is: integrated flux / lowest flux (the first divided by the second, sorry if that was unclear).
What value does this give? 10.3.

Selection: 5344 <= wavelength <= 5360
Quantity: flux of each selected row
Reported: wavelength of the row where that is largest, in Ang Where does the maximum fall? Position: 5357.0 Ang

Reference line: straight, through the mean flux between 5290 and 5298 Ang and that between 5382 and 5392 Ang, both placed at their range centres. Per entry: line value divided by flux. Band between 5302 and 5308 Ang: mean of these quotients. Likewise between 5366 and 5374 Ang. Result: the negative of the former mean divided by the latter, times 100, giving -97.8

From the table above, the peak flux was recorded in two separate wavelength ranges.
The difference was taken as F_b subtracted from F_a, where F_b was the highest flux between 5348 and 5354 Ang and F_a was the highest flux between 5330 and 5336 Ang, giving -1.7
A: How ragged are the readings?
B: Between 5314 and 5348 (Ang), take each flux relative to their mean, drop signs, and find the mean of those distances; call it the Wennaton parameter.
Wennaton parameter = 0.60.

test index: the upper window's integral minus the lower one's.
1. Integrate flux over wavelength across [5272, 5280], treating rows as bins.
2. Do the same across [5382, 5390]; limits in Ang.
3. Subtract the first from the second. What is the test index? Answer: 6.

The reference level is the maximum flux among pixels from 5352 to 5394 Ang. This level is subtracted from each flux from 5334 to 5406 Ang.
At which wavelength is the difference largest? 5357.0 Ang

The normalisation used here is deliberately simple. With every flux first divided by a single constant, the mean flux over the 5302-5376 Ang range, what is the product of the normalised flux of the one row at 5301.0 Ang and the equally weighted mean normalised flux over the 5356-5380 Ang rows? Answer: 0.98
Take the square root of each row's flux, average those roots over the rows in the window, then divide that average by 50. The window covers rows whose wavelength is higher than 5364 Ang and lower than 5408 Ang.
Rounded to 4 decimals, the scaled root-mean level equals 0.0717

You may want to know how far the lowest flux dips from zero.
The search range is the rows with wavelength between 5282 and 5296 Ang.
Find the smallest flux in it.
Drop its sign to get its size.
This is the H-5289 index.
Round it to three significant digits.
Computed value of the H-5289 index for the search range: 13.0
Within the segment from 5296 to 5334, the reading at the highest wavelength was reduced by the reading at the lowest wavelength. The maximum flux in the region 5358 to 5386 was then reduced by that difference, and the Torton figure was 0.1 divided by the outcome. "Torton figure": 0.0068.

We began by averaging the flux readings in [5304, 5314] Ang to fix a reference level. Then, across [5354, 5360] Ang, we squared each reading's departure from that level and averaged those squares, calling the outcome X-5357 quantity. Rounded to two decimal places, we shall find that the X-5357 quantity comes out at 0.49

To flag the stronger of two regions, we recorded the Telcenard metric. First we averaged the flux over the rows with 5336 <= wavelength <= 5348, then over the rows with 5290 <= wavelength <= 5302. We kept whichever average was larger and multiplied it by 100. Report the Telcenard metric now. 1298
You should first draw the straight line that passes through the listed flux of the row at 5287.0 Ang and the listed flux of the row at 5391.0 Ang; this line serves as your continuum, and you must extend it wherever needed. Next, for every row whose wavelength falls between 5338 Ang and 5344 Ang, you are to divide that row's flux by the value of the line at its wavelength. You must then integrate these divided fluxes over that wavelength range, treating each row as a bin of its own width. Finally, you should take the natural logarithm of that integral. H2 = 1.68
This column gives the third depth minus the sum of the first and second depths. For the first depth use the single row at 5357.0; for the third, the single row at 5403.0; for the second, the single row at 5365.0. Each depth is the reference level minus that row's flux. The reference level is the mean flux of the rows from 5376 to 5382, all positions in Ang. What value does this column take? 1.2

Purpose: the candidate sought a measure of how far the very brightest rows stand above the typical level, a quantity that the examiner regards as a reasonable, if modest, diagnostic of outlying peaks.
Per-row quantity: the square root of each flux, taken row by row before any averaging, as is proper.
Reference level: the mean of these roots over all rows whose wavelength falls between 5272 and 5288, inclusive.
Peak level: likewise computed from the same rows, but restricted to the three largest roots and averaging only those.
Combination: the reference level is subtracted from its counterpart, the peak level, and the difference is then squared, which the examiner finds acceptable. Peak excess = 0.0011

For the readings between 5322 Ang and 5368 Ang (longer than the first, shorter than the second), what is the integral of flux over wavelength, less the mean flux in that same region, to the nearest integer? 565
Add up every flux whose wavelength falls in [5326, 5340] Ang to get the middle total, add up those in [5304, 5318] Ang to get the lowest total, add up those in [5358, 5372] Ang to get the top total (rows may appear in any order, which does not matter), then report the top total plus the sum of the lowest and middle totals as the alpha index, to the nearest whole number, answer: 267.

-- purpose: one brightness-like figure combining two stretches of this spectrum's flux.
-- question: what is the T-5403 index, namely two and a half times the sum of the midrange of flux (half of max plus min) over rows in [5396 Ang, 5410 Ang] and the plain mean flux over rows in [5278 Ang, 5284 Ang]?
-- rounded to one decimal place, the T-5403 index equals 64.6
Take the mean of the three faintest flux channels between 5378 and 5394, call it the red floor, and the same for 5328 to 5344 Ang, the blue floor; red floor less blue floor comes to 1.1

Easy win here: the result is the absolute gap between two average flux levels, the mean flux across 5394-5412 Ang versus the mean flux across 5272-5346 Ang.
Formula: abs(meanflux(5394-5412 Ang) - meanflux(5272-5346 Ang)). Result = 0.20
